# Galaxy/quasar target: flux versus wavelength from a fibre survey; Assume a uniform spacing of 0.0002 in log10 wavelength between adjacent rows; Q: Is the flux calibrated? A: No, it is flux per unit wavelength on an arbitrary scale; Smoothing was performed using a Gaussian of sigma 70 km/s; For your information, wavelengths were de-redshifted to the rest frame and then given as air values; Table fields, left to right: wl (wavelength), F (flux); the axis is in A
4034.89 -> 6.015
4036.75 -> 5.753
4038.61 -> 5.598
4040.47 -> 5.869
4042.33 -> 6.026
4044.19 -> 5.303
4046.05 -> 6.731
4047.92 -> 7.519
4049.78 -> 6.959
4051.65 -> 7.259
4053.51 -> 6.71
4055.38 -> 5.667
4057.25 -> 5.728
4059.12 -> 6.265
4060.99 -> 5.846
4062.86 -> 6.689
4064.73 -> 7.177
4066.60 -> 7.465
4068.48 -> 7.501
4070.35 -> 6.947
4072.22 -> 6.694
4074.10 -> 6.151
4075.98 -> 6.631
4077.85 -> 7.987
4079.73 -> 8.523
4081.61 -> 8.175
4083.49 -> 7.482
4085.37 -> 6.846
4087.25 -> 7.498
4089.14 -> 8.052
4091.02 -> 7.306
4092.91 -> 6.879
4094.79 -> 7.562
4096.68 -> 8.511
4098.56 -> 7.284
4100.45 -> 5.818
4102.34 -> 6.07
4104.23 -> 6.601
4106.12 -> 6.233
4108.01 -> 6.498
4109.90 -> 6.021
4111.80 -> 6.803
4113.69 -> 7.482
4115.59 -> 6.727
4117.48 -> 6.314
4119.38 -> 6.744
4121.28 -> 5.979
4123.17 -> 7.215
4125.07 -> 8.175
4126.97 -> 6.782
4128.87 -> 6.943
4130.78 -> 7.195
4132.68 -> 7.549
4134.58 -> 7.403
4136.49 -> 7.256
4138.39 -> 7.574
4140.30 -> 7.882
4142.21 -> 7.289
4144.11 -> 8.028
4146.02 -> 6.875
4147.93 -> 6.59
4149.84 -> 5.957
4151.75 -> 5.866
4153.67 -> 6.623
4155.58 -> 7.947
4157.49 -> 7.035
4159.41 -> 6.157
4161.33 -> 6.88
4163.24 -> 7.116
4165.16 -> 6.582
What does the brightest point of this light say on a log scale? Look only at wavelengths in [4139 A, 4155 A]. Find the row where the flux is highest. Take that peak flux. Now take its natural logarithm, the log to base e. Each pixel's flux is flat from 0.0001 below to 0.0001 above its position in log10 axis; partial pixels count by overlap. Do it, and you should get 2.08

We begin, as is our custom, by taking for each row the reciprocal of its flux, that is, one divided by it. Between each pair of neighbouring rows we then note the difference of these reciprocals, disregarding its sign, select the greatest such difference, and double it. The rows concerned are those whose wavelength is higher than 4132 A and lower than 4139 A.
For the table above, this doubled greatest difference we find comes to 0.012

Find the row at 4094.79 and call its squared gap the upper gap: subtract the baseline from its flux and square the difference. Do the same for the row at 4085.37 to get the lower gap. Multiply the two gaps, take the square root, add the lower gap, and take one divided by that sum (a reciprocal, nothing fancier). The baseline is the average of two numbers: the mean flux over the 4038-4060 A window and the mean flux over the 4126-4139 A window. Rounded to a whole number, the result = 16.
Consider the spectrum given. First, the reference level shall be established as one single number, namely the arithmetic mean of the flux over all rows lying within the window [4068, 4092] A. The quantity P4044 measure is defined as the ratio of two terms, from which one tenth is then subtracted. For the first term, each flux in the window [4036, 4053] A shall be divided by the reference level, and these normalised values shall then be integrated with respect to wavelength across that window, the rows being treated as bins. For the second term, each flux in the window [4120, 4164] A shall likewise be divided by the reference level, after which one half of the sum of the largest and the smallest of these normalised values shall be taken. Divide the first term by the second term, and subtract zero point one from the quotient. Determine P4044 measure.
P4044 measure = 15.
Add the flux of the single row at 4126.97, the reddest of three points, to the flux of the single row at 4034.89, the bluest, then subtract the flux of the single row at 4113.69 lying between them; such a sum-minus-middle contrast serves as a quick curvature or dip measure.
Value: 5.3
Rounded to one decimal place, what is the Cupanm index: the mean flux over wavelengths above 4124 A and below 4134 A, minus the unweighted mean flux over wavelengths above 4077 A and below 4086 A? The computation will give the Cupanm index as -0.5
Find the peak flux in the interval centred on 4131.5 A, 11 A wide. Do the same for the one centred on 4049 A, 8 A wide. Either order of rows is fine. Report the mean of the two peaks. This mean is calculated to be 7.53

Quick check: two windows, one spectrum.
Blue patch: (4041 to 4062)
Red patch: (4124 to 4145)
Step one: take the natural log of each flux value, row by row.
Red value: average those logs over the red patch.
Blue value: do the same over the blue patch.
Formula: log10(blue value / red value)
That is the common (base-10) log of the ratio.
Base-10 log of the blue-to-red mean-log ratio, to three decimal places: -0.037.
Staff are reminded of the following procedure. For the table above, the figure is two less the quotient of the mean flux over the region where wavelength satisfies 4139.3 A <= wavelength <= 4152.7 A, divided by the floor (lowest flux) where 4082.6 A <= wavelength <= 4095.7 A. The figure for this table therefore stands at 0.99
